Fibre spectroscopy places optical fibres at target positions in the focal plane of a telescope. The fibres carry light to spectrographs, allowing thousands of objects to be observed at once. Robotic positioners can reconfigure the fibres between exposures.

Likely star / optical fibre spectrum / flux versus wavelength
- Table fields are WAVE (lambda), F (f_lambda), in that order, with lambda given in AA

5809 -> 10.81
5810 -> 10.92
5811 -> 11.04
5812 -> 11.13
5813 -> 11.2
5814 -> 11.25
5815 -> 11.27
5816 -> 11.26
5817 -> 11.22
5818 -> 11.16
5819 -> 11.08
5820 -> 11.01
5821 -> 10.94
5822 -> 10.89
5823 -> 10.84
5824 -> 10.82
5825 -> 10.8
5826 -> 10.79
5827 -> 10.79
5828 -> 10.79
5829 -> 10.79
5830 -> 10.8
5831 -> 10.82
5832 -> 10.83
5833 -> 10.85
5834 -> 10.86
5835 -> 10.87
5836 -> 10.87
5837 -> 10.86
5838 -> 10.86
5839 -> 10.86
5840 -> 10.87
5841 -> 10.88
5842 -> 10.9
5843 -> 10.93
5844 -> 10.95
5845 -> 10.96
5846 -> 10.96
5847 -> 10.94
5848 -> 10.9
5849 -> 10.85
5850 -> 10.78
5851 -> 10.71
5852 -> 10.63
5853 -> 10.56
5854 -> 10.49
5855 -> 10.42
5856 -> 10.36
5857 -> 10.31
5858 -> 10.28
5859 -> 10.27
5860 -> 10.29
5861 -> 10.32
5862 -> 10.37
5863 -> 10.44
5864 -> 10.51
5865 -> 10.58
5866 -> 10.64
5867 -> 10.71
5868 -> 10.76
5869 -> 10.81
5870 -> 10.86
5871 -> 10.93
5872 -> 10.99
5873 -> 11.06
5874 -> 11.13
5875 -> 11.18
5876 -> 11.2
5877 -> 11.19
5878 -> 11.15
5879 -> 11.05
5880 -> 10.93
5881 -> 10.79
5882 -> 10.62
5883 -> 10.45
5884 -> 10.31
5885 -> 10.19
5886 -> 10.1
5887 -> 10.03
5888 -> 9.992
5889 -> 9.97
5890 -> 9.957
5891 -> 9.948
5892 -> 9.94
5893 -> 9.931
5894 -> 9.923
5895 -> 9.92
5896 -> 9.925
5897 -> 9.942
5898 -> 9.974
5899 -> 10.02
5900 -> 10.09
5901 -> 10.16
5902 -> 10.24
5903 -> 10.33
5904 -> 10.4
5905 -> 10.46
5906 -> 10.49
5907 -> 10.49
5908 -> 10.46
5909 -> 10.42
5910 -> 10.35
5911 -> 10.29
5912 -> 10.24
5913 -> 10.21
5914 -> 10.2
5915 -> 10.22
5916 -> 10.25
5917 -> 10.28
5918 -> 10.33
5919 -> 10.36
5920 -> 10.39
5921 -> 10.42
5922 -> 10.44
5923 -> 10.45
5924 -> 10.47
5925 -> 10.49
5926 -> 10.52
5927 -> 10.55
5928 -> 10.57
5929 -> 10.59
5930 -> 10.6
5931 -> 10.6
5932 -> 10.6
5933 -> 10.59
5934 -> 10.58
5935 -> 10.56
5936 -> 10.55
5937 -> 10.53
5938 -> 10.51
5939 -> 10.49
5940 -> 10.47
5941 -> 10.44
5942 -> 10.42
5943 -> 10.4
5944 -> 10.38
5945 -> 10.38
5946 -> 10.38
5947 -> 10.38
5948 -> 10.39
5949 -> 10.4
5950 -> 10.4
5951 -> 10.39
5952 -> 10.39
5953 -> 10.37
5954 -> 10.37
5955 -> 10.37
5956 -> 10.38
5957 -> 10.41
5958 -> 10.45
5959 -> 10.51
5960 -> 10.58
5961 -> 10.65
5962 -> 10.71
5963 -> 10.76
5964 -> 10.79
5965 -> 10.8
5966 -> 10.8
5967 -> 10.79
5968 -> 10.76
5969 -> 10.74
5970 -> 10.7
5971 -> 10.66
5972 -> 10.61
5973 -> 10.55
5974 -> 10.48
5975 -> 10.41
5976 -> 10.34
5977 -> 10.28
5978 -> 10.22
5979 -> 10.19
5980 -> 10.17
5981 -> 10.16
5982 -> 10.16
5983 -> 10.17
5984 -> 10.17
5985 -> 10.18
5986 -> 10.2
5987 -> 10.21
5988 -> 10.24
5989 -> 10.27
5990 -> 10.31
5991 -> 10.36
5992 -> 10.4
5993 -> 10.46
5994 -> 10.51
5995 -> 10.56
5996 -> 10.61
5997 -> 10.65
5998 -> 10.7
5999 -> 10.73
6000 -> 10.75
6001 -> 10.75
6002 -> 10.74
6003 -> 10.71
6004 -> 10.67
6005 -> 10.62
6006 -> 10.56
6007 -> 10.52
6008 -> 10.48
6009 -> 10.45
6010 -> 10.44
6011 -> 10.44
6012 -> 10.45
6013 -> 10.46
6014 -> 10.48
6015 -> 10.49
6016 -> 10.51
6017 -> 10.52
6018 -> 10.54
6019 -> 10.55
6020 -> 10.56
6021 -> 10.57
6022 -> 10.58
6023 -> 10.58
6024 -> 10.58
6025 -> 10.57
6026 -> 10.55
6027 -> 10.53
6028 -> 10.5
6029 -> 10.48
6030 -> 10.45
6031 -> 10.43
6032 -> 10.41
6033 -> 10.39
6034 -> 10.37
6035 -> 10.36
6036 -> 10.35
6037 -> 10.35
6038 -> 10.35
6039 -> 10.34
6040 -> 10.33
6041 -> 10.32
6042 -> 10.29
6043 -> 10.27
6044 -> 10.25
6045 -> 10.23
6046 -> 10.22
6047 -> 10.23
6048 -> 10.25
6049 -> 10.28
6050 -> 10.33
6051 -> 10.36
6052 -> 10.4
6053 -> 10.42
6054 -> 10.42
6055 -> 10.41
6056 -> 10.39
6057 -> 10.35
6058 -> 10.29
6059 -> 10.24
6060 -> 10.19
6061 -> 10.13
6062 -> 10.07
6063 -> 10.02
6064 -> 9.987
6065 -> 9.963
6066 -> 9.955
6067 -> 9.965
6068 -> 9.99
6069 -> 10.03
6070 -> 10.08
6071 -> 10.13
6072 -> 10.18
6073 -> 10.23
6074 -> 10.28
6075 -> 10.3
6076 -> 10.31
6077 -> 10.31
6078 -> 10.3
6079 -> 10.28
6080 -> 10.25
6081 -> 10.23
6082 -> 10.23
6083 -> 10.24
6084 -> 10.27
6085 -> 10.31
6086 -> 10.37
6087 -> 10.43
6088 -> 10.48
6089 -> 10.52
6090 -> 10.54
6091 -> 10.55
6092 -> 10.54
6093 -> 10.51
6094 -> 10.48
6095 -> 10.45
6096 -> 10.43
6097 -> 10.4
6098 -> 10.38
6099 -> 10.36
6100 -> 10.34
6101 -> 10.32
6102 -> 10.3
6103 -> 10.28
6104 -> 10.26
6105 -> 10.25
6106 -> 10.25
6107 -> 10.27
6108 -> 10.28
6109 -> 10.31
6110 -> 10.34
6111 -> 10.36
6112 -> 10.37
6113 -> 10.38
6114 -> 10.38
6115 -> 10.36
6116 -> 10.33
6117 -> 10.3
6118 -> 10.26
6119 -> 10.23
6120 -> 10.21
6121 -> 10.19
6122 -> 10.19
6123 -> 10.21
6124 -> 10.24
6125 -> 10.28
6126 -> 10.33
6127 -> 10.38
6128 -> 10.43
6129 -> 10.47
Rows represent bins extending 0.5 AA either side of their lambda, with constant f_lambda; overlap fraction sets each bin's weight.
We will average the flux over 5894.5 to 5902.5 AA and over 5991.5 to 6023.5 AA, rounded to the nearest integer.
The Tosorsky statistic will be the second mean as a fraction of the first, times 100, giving 105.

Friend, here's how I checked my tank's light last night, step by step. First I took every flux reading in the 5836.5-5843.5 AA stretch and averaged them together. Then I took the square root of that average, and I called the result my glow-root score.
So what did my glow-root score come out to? 3.30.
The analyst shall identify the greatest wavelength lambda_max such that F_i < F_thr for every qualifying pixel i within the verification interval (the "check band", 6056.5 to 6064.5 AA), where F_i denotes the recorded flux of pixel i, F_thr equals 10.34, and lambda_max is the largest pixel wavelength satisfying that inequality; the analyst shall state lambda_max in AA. 6064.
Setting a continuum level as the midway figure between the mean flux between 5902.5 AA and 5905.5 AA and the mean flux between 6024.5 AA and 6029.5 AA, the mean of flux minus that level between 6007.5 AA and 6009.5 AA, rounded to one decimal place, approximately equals 0.0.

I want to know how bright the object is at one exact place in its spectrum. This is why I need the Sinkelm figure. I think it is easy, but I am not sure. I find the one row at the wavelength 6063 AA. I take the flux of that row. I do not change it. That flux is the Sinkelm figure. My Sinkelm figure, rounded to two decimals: 10.02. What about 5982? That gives 10.16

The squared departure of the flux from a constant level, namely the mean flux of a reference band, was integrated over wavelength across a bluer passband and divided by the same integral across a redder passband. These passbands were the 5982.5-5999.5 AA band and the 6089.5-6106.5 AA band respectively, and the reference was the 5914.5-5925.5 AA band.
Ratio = 3.4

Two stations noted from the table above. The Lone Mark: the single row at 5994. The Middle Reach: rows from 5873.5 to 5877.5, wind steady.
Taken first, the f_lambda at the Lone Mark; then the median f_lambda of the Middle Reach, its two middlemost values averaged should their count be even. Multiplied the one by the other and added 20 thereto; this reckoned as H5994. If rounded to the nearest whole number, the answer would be 138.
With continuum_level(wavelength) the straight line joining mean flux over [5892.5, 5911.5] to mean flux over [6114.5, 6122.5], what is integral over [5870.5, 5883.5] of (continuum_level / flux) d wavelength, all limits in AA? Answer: 12.1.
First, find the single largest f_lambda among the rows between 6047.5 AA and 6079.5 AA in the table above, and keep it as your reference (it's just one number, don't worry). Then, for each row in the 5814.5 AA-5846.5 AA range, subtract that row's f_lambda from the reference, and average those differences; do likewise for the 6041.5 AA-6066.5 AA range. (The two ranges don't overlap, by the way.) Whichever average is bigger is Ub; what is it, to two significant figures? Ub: 0.18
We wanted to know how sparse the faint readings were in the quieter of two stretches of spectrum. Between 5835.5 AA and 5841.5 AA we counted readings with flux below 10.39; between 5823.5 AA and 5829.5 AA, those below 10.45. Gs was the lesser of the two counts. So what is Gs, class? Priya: 0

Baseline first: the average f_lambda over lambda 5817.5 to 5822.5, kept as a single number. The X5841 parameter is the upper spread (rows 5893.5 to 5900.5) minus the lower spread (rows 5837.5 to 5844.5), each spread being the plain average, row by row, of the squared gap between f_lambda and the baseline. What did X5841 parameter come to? 1.1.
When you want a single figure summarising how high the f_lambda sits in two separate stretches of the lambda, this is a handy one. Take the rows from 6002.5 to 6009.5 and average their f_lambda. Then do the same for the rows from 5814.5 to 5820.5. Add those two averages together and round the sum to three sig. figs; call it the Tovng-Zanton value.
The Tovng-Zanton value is 21.7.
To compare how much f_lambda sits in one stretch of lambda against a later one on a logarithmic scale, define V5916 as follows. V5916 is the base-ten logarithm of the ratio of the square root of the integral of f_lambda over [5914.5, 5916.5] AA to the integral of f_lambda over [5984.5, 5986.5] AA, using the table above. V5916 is -0.654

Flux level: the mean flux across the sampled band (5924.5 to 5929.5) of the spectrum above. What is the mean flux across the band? 10.5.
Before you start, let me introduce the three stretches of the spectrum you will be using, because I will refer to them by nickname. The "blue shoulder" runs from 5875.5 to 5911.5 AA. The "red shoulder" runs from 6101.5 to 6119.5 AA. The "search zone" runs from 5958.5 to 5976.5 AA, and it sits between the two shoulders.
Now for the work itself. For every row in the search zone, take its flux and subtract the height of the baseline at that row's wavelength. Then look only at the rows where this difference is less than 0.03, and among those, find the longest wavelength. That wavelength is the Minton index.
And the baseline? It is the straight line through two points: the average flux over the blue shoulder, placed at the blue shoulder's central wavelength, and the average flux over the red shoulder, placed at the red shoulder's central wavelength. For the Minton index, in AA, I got 5976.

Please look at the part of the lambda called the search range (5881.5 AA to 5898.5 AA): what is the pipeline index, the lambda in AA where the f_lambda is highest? 5882 AA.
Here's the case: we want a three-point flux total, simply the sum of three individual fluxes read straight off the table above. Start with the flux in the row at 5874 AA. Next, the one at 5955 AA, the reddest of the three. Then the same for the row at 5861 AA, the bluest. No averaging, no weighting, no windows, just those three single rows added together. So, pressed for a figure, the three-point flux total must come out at 31.8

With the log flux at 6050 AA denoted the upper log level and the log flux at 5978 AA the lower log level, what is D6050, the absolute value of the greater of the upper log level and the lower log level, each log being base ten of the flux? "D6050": 1.01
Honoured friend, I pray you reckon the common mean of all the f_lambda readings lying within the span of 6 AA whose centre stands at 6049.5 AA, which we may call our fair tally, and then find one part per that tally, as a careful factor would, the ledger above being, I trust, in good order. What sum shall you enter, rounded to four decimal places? 0.0970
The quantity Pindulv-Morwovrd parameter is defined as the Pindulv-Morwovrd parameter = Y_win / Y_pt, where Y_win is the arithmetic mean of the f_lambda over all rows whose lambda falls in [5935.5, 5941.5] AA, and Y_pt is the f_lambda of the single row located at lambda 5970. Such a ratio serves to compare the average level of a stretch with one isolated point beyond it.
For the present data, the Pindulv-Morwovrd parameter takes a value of 0.98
